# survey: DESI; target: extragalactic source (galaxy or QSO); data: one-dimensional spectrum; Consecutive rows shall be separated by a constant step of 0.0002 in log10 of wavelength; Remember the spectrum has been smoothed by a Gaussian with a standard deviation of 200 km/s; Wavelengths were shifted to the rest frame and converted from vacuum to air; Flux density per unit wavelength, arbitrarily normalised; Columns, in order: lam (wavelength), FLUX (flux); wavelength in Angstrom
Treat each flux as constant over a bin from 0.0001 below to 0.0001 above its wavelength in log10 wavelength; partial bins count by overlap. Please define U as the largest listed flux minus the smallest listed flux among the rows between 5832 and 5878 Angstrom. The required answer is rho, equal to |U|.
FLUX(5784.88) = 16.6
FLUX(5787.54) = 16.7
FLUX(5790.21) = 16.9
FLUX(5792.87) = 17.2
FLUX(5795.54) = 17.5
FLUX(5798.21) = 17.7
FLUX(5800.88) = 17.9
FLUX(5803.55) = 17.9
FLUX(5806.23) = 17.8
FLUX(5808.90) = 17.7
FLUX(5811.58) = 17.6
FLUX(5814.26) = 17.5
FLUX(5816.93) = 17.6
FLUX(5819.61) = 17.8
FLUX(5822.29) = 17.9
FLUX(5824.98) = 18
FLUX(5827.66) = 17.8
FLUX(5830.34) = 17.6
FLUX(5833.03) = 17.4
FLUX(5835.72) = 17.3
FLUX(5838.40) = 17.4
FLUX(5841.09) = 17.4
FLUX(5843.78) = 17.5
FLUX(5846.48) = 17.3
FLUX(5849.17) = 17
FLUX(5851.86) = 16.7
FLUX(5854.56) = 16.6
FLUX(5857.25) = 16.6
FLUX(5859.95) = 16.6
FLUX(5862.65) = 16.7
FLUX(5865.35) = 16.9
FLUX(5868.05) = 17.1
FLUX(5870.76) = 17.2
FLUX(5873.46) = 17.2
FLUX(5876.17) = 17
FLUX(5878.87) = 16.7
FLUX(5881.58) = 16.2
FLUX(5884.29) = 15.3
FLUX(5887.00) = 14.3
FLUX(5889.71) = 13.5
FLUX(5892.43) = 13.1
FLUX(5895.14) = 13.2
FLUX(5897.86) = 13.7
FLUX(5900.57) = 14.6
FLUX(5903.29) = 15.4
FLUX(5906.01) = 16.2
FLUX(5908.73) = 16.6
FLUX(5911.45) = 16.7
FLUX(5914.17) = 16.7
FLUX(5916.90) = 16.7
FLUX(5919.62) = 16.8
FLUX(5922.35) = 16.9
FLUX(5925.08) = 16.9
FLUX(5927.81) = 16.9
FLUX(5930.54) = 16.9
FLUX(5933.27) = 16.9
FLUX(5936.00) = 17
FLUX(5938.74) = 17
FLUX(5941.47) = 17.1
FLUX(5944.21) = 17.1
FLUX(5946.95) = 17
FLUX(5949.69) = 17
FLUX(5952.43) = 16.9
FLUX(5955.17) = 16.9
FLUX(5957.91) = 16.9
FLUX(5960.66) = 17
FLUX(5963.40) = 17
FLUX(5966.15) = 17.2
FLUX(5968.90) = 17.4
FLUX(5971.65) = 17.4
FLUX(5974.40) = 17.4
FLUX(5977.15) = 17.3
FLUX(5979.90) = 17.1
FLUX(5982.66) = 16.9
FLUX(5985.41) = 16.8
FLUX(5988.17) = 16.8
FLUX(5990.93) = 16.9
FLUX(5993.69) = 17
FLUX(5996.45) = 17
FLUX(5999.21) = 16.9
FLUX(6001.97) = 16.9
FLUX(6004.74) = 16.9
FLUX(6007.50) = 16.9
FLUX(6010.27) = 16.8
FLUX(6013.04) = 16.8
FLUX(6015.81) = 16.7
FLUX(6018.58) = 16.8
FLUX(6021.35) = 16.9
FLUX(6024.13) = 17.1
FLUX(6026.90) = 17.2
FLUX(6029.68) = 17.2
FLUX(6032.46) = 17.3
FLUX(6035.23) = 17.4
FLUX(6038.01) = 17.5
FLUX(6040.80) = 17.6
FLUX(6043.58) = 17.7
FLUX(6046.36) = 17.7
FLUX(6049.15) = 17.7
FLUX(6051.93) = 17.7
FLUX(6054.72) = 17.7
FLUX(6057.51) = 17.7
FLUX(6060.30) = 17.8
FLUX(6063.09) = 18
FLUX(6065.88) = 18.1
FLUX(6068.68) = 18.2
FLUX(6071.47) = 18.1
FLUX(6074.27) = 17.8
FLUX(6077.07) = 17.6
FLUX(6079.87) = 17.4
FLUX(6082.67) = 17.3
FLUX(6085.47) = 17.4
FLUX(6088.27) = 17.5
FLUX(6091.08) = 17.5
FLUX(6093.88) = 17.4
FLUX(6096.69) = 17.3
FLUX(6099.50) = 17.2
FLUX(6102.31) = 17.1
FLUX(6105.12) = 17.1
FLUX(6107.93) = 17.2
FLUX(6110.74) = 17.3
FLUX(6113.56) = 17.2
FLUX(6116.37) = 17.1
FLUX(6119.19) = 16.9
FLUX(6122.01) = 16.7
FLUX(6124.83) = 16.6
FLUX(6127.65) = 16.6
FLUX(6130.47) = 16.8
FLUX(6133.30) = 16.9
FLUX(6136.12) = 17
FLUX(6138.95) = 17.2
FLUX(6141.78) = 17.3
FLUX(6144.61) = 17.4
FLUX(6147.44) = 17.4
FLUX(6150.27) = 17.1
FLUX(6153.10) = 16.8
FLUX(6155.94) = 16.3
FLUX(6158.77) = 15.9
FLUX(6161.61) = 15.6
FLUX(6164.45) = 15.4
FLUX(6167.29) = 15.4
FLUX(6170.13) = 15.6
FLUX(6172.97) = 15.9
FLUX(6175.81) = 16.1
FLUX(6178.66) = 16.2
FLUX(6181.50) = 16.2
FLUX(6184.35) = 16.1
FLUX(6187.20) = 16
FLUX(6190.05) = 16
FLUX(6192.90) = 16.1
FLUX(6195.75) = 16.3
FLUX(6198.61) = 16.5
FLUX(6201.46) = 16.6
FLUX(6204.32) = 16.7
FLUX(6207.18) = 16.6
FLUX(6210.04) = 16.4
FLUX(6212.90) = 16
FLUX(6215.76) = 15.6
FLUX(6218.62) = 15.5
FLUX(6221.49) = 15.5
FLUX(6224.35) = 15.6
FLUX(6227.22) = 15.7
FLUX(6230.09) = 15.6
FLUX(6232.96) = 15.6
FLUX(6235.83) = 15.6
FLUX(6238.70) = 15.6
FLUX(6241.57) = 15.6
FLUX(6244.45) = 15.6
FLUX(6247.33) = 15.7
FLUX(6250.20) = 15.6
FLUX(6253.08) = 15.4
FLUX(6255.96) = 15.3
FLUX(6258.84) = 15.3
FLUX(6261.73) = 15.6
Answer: 0.9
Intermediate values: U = 0.90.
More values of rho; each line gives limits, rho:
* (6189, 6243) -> 1.2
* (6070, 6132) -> 1.5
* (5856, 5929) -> 4.1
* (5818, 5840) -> 0.7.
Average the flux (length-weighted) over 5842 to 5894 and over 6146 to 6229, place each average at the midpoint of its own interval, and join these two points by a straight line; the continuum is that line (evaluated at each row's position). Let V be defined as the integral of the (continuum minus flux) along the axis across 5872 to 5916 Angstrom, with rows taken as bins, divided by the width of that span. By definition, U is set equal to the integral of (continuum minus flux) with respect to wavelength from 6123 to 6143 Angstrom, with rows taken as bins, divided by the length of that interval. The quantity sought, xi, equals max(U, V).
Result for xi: 0.85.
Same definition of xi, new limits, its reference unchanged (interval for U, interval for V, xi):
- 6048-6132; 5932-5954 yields -0.76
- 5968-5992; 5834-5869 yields -0.72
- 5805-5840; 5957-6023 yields -0.77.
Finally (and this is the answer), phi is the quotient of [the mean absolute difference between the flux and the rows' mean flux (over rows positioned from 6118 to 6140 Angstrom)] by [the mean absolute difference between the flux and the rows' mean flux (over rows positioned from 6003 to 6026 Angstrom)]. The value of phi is 1.9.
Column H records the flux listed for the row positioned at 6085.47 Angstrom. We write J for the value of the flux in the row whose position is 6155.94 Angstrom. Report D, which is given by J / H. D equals 0.94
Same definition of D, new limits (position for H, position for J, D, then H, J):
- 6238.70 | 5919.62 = 1.08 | 15.6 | 16.8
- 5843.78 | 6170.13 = 0.89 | 17.5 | 15.6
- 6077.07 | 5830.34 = 1.00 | 17.6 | 17.6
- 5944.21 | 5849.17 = 0.99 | 17.1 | 17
